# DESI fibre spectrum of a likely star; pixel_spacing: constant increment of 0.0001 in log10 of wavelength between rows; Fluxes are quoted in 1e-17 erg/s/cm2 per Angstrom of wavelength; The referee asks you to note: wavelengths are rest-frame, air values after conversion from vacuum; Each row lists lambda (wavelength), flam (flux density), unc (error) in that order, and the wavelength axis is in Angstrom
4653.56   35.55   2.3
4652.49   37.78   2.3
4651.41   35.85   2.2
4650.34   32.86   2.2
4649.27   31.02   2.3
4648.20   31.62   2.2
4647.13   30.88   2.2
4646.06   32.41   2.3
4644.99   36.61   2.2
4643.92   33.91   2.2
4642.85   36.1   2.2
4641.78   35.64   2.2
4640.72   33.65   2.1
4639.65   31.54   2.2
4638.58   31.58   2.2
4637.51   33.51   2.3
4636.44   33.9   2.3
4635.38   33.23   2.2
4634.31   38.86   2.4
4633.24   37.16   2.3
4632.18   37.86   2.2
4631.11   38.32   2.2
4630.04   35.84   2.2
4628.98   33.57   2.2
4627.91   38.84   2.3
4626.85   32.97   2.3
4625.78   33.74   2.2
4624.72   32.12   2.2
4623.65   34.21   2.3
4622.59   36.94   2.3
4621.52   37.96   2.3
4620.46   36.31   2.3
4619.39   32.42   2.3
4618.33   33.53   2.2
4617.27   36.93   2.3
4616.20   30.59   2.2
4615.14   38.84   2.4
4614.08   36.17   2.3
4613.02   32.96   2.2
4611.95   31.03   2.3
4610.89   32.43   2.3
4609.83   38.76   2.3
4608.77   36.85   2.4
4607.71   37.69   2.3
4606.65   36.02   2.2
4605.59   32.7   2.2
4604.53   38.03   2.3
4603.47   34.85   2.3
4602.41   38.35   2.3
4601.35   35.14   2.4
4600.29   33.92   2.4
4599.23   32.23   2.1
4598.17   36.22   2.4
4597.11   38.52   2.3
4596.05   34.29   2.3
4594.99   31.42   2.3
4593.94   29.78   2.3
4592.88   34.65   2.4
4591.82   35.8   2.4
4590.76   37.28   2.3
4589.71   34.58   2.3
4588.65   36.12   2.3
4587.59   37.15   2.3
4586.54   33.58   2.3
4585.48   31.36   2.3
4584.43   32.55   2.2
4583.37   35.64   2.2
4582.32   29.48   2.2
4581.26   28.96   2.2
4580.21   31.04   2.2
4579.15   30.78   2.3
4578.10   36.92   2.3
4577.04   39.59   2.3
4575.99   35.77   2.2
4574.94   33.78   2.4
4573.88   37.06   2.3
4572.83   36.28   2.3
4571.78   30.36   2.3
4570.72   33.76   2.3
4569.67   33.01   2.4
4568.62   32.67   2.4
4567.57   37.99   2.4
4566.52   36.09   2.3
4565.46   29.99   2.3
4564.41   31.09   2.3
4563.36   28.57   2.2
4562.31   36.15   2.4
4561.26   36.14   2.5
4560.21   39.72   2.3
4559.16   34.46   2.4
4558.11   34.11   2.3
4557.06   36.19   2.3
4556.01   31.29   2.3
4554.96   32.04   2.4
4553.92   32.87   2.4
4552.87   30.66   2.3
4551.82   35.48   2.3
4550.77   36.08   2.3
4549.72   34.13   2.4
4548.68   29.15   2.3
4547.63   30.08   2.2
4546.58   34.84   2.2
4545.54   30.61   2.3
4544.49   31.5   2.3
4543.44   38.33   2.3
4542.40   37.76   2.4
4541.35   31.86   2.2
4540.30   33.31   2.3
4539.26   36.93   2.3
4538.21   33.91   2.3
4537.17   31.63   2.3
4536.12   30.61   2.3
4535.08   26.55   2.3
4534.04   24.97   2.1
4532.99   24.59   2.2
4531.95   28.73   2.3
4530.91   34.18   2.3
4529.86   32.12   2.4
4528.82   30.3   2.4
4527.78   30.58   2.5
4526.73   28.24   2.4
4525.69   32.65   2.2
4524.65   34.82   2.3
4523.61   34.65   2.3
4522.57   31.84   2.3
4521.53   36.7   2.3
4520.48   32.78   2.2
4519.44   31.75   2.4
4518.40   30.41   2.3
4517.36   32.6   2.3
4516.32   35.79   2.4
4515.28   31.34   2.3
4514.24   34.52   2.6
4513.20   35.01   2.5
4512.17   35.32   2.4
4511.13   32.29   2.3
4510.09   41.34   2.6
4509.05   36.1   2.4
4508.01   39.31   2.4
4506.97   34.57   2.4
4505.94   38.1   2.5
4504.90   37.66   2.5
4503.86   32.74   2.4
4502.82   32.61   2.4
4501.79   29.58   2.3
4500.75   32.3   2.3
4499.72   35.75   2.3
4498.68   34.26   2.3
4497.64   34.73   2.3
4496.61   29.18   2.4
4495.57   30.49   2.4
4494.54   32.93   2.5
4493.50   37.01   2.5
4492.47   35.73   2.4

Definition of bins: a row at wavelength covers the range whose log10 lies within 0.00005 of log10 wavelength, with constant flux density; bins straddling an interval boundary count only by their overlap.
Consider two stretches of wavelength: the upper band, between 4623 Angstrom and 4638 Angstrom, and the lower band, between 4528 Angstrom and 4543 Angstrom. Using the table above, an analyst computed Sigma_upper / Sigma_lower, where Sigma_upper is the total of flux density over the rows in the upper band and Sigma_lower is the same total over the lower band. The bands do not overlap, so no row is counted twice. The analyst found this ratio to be 1.13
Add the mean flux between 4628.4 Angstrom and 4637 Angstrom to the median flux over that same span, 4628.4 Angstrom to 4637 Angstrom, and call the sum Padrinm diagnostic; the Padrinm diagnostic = 72.6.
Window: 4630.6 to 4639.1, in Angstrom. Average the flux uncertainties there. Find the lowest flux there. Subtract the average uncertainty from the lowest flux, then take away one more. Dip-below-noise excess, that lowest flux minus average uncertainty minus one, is 28.3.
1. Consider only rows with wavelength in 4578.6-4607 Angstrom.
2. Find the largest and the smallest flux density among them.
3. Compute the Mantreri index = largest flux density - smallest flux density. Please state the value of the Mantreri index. 10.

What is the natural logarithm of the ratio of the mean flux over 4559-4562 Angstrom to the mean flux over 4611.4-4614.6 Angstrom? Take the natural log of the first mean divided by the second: 0.10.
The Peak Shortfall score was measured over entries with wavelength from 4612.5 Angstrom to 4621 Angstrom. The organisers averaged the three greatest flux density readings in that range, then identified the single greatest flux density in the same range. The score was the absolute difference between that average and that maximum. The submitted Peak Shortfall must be 1.5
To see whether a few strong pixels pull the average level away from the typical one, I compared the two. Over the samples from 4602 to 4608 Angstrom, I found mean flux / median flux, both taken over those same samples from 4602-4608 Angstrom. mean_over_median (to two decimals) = 0.98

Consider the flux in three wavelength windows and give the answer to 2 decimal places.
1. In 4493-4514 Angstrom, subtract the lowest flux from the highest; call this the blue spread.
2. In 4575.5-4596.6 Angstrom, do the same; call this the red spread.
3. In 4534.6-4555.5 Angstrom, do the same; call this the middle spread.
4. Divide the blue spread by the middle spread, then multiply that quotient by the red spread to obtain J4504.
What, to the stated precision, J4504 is 10.97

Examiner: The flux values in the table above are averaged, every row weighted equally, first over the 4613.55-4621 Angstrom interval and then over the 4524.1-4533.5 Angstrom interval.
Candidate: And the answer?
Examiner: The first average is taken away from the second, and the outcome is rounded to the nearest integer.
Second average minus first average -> -4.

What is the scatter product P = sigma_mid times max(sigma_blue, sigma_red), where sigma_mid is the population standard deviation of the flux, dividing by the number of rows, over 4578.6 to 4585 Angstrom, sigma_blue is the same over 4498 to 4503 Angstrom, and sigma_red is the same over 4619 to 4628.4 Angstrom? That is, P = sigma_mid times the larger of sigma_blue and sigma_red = 5.2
